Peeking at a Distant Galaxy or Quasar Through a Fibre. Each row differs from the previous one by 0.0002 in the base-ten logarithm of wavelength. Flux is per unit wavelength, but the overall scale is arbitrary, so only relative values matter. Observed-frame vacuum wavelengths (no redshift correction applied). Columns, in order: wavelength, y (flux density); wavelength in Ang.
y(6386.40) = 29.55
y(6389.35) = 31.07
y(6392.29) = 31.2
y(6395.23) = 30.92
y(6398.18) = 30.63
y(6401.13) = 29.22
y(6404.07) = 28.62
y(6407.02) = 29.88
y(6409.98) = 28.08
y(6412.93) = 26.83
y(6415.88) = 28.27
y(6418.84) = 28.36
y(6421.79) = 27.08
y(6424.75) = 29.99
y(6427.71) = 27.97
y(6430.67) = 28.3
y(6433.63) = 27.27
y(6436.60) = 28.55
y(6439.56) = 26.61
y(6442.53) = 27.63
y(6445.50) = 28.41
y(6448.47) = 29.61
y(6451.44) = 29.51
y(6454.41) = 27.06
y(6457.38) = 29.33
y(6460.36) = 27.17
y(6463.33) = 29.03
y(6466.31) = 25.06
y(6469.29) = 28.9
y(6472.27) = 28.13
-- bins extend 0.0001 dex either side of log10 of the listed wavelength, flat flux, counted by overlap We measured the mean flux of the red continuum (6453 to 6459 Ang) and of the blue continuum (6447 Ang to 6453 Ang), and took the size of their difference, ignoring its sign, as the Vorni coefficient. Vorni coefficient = 1.4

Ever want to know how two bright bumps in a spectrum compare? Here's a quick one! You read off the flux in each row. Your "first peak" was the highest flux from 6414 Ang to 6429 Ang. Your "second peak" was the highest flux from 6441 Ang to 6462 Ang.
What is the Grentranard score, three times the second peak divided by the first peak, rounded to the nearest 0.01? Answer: 2.96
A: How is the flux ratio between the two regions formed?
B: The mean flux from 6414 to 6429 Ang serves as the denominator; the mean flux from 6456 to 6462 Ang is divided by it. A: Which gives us 1.00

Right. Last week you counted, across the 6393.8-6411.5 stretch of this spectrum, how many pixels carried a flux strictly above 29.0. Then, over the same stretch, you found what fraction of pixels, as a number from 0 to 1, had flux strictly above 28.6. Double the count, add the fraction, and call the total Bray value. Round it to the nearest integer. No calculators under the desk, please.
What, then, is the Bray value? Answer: 9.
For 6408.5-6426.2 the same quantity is 2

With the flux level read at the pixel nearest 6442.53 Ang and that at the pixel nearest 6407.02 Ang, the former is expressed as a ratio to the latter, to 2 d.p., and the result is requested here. 0.92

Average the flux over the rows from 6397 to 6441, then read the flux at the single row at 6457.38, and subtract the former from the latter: 1.0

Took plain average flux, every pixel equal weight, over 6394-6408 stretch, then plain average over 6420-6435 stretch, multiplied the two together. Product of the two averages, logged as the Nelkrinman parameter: 840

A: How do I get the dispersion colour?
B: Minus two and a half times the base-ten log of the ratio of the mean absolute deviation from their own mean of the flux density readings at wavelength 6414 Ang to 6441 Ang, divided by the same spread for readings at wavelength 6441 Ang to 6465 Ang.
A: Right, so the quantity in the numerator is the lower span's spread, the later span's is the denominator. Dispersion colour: 0.24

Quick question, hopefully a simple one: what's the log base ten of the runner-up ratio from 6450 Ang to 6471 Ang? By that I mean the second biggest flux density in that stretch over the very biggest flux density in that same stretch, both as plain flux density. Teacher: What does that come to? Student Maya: -0.0027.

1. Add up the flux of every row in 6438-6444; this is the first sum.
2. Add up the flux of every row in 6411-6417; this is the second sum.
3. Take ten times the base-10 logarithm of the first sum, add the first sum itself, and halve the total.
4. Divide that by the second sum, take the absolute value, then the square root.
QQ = 0.806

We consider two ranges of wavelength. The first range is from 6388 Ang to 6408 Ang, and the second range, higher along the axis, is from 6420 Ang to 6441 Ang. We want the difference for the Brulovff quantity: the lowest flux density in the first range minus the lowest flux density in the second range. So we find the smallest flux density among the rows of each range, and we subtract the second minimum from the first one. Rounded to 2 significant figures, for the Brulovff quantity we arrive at 2.0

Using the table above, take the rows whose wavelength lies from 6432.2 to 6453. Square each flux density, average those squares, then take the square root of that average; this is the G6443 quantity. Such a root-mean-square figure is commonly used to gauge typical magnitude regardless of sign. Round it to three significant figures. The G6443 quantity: 28.2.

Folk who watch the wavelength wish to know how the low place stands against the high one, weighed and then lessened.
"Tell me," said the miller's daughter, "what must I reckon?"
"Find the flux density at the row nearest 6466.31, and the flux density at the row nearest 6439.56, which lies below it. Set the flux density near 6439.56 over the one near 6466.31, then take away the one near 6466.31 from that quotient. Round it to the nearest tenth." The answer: -24.0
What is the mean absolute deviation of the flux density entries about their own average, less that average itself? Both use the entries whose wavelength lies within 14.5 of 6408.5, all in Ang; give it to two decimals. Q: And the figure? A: -27.69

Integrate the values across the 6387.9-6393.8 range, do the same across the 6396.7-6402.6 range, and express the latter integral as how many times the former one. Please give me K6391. 0.96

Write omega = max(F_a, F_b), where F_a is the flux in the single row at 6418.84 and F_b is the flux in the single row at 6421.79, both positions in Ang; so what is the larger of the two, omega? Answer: 28.4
